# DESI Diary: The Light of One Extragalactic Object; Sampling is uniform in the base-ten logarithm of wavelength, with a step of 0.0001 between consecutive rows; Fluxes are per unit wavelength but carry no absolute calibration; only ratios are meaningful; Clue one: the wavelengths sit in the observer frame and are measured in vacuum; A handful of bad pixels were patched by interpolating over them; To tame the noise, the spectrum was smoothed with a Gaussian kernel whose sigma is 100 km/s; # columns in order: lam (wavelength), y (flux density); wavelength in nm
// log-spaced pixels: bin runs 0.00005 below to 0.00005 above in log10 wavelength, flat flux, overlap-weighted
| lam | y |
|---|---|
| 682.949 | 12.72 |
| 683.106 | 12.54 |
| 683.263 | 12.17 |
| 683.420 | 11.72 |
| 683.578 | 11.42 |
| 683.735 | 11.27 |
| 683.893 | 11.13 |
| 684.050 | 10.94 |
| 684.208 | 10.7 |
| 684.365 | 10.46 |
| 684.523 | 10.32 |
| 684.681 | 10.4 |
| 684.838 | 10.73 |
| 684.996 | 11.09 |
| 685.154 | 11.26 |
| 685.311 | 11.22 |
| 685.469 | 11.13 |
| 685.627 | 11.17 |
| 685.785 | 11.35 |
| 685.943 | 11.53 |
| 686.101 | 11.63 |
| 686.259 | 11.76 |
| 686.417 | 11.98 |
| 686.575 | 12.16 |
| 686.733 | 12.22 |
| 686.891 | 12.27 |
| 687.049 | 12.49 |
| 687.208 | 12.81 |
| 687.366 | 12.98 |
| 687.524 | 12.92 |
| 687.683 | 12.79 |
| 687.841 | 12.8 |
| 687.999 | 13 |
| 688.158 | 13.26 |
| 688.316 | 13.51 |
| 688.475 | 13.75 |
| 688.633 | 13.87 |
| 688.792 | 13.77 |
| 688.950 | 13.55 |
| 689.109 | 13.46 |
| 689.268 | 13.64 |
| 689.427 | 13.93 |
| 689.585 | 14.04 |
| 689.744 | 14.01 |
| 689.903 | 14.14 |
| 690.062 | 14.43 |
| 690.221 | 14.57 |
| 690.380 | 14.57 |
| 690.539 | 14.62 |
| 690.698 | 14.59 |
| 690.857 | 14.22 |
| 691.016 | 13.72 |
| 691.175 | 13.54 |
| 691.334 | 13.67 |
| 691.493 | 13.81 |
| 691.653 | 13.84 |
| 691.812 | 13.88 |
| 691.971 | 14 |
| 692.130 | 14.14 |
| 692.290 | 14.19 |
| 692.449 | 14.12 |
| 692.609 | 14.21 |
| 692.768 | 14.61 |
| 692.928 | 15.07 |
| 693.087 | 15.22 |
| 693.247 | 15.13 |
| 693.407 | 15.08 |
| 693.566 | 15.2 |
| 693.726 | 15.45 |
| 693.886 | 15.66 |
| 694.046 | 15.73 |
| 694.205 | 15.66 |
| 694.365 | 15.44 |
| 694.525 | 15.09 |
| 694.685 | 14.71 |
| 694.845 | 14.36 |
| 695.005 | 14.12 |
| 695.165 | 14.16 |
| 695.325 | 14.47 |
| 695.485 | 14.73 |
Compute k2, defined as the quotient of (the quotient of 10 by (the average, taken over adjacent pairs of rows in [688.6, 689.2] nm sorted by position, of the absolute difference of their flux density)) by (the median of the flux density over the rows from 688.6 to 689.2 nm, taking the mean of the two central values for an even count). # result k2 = 5.4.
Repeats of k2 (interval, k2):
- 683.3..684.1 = 4.6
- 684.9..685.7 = 10.5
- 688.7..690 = 4.8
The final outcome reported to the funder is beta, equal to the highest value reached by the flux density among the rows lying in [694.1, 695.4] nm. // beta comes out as 15.66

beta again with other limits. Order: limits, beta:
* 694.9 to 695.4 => 14.47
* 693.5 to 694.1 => 15.73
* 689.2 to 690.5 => 14.57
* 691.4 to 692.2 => 14.14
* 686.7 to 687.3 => 12.81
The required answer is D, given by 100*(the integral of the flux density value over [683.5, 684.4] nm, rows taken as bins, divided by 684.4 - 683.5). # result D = 1102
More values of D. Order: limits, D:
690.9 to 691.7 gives 1373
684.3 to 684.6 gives 1037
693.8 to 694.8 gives 1535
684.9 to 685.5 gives 1117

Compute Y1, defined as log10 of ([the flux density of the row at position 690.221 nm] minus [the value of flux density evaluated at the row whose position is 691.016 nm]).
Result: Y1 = -0.1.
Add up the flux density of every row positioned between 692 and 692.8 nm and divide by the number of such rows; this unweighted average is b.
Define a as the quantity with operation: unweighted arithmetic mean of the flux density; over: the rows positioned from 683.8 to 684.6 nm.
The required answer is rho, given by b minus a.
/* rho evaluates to 3.5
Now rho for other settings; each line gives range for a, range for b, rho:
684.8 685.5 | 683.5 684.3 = 0.0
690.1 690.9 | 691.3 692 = -0.7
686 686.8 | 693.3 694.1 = 3.5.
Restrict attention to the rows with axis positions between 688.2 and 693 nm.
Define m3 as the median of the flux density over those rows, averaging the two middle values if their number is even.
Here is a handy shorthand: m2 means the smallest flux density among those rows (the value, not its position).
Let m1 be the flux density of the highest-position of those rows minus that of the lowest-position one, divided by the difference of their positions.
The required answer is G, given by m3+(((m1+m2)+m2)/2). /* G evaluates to 27.6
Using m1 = 0.3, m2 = 13.46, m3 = 14.0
